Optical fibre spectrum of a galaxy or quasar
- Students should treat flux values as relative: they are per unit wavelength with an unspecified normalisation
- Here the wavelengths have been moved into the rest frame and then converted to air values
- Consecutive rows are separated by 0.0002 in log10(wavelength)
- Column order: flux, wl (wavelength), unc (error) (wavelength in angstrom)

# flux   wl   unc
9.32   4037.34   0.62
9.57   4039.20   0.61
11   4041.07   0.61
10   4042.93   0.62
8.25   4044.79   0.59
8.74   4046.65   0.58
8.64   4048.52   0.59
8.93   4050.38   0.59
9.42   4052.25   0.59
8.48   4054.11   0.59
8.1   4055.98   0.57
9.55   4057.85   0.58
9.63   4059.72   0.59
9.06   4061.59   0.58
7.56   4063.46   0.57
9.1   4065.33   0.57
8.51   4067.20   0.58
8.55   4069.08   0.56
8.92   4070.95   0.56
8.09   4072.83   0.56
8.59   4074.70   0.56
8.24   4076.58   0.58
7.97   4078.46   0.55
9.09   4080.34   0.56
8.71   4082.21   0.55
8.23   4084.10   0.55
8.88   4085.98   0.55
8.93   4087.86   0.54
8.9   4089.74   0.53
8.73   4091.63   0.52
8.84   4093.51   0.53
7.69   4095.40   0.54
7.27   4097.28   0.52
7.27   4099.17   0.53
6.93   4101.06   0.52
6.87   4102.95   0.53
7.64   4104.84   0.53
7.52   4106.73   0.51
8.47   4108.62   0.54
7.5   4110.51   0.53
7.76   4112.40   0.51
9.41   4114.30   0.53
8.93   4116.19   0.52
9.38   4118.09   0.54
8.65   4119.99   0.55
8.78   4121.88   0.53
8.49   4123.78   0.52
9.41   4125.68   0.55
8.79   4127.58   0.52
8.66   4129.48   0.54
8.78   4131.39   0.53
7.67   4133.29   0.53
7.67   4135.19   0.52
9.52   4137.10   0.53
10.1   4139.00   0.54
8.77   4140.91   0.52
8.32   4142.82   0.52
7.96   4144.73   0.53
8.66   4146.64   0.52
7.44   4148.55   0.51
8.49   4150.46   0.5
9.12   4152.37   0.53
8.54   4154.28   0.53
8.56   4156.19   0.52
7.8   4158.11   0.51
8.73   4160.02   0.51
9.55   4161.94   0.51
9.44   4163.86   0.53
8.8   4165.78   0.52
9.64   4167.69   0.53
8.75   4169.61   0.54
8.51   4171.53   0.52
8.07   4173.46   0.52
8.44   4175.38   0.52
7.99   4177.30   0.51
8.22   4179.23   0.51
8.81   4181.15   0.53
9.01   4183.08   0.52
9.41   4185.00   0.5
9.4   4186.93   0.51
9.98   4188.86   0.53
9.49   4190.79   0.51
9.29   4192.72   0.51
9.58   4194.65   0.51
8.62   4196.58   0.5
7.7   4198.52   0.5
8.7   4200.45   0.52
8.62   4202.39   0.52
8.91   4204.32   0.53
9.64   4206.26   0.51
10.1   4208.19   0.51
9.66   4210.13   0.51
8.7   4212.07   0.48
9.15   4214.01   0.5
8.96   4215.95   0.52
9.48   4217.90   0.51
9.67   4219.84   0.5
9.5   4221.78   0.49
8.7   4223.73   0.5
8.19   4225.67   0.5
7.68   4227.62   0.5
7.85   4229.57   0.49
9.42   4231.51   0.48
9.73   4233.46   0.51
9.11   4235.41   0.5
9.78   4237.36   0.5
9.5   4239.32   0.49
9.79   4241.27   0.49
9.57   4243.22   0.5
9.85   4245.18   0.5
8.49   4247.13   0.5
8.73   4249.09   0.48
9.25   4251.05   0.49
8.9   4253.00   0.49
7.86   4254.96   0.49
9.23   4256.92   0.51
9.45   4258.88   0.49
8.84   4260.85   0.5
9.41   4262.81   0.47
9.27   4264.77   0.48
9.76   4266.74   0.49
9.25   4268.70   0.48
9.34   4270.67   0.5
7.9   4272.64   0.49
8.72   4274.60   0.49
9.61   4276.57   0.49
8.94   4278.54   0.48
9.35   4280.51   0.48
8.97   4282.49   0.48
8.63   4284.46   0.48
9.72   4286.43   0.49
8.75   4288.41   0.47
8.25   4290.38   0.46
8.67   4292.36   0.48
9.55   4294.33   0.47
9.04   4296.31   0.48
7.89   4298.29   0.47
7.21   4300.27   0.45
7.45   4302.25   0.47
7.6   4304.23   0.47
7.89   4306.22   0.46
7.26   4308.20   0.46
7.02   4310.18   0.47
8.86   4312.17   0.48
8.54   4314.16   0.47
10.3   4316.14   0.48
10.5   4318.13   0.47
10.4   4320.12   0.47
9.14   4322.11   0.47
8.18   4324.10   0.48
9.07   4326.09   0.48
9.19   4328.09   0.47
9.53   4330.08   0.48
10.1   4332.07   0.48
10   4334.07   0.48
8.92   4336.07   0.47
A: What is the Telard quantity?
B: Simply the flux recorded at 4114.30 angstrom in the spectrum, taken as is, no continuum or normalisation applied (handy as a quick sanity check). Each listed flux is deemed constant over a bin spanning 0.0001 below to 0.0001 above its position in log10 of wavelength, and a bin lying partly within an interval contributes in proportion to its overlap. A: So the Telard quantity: 9.41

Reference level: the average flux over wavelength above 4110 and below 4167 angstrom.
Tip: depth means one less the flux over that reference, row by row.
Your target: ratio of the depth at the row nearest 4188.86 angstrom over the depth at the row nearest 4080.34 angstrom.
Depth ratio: 3.1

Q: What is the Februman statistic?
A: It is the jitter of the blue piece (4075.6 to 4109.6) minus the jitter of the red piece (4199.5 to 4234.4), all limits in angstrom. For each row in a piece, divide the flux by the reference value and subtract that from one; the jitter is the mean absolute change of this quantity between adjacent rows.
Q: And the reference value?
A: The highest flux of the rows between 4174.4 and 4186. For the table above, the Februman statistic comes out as -0.0080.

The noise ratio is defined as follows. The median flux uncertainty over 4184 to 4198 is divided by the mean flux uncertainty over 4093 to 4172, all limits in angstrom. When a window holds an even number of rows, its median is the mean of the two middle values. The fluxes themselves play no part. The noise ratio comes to 0.970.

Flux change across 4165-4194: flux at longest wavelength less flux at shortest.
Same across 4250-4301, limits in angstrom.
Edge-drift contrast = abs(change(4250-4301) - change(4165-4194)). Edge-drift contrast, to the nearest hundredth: 2.53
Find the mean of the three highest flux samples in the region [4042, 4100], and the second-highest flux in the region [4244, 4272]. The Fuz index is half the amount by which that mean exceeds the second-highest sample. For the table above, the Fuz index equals 0.0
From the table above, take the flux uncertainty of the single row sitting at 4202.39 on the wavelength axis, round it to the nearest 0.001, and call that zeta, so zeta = 0.520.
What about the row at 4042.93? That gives 0.620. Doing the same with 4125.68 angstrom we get 0.550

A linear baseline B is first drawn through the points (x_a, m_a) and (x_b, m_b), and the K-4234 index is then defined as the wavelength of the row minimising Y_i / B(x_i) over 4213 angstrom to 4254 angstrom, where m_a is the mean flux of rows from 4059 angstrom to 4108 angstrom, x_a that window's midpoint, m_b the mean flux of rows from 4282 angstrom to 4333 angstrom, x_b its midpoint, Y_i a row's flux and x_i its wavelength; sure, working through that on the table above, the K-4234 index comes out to 4227.62 angstrom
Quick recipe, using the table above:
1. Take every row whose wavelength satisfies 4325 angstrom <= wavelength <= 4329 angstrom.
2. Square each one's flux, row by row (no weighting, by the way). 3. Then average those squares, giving 83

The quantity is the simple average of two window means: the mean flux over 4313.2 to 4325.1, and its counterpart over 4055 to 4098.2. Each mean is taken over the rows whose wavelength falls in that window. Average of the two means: 9.04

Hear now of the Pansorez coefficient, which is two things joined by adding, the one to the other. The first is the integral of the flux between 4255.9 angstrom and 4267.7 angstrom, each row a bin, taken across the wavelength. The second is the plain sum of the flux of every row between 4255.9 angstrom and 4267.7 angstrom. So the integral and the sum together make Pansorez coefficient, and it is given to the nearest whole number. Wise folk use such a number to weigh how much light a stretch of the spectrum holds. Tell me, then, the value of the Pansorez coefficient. 166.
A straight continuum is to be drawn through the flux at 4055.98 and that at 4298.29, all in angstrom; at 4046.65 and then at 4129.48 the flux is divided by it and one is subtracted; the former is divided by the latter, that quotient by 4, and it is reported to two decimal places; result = 0.25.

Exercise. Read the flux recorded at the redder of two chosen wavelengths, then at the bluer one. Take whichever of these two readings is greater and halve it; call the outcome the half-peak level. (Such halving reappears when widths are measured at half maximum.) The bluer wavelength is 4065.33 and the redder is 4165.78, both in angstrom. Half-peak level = 4.55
